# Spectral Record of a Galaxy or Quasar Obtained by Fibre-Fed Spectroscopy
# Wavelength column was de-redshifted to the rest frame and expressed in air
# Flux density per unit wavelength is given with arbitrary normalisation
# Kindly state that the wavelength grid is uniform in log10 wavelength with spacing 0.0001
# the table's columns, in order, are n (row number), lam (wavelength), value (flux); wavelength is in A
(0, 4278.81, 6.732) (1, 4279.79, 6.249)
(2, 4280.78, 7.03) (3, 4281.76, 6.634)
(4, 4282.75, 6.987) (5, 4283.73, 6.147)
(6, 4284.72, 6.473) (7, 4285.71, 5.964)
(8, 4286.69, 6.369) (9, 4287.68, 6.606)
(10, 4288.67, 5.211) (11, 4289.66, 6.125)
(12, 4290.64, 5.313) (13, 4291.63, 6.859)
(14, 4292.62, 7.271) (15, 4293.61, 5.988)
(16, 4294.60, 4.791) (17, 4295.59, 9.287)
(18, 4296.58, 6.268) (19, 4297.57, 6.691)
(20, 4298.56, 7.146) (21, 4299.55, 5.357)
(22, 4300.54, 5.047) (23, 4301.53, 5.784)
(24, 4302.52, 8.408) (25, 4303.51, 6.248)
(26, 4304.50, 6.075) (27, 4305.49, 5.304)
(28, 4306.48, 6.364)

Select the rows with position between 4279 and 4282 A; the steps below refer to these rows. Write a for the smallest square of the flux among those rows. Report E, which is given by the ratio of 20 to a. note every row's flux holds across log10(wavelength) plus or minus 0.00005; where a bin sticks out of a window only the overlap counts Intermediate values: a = 39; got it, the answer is 0.5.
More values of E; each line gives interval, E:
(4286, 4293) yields 0.7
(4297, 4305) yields 0.8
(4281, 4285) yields 0.5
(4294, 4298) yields 0.9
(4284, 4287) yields 0.6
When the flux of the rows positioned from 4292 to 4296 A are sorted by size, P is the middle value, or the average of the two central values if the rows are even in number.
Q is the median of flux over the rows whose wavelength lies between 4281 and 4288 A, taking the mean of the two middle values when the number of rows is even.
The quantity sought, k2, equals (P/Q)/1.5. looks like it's 0.683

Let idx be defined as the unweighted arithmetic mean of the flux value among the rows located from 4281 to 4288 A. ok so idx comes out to 6.45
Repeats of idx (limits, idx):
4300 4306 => 6.14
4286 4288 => 6.49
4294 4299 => 6.84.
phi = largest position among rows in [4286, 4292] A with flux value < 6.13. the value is 4290.64 A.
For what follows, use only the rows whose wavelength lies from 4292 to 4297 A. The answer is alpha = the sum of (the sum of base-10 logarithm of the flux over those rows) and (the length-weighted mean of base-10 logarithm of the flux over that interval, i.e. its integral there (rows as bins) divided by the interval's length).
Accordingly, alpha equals 4.9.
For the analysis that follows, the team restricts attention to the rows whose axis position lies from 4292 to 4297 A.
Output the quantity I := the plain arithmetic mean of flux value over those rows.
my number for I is 6.72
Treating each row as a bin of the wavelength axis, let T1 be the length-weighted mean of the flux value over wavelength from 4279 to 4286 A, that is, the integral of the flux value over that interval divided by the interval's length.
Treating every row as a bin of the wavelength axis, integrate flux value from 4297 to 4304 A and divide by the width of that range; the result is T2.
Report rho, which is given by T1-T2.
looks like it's 0.1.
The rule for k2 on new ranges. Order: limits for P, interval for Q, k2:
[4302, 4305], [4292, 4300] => 0.643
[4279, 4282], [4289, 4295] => 0.730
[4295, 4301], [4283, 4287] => 0.690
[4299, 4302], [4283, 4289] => 0.571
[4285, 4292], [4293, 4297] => 0.666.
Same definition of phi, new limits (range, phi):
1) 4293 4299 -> 4294.60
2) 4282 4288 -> 4285.71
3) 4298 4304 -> 4301.53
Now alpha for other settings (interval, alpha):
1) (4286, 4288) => 2.4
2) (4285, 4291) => 5.4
